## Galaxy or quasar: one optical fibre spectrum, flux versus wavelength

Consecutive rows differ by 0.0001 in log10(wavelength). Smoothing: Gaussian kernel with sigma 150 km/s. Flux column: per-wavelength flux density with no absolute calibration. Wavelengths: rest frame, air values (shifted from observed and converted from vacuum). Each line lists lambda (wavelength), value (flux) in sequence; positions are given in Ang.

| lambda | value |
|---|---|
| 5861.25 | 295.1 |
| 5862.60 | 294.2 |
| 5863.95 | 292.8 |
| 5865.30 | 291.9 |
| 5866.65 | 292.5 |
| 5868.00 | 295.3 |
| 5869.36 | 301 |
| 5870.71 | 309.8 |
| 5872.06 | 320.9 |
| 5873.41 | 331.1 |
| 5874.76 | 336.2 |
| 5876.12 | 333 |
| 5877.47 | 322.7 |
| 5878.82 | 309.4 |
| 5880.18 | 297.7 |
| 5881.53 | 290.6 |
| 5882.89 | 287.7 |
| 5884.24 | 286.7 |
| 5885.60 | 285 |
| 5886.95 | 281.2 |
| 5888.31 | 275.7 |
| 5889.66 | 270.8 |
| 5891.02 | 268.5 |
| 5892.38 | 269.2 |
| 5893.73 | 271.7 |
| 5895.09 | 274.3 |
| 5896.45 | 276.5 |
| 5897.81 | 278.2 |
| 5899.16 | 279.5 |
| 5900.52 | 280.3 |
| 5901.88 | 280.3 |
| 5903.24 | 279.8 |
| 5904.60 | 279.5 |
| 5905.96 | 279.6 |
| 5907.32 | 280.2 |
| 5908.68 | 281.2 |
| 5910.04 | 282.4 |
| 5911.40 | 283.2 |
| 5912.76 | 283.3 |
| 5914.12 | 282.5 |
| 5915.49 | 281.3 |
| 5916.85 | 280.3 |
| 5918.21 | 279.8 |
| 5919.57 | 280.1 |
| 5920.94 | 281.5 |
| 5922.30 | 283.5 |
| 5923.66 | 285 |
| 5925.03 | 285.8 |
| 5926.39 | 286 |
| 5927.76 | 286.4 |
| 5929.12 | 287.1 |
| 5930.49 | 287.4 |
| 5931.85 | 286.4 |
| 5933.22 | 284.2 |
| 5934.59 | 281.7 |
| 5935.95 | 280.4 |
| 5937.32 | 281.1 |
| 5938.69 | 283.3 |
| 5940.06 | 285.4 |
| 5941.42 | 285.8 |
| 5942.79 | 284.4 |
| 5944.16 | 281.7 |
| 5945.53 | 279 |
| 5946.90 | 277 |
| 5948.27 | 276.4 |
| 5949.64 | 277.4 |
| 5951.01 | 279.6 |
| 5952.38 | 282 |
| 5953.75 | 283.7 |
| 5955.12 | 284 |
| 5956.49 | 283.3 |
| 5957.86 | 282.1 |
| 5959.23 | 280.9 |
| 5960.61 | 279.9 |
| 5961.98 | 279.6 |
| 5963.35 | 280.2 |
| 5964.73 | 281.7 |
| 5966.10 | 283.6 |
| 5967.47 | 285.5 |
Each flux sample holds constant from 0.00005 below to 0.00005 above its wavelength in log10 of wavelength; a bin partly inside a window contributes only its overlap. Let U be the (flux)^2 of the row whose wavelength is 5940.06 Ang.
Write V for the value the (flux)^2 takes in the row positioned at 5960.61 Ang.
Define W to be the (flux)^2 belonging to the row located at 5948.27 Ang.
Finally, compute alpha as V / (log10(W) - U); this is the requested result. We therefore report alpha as -0.96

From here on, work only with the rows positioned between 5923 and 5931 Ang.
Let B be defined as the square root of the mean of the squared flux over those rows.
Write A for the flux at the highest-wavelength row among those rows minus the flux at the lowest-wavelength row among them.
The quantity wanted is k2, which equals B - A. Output 284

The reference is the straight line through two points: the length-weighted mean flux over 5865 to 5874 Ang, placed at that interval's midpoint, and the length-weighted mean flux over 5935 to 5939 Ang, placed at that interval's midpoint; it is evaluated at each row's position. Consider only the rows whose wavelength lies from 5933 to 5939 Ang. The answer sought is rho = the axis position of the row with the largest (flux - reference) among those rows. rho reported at 5938.69 Ang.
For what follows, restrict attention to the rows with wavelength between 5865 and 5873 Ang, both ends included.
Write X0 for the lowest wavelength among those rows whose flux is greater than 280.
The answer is 5865.30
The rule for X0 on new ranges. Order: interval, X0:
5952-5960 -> 5952.38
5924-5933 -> 5925.03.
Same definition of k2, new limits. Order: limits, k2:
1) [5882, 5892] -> 299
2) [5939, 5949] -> 290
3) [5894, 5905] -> 273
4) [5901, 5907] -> 281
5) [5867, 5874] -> 276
